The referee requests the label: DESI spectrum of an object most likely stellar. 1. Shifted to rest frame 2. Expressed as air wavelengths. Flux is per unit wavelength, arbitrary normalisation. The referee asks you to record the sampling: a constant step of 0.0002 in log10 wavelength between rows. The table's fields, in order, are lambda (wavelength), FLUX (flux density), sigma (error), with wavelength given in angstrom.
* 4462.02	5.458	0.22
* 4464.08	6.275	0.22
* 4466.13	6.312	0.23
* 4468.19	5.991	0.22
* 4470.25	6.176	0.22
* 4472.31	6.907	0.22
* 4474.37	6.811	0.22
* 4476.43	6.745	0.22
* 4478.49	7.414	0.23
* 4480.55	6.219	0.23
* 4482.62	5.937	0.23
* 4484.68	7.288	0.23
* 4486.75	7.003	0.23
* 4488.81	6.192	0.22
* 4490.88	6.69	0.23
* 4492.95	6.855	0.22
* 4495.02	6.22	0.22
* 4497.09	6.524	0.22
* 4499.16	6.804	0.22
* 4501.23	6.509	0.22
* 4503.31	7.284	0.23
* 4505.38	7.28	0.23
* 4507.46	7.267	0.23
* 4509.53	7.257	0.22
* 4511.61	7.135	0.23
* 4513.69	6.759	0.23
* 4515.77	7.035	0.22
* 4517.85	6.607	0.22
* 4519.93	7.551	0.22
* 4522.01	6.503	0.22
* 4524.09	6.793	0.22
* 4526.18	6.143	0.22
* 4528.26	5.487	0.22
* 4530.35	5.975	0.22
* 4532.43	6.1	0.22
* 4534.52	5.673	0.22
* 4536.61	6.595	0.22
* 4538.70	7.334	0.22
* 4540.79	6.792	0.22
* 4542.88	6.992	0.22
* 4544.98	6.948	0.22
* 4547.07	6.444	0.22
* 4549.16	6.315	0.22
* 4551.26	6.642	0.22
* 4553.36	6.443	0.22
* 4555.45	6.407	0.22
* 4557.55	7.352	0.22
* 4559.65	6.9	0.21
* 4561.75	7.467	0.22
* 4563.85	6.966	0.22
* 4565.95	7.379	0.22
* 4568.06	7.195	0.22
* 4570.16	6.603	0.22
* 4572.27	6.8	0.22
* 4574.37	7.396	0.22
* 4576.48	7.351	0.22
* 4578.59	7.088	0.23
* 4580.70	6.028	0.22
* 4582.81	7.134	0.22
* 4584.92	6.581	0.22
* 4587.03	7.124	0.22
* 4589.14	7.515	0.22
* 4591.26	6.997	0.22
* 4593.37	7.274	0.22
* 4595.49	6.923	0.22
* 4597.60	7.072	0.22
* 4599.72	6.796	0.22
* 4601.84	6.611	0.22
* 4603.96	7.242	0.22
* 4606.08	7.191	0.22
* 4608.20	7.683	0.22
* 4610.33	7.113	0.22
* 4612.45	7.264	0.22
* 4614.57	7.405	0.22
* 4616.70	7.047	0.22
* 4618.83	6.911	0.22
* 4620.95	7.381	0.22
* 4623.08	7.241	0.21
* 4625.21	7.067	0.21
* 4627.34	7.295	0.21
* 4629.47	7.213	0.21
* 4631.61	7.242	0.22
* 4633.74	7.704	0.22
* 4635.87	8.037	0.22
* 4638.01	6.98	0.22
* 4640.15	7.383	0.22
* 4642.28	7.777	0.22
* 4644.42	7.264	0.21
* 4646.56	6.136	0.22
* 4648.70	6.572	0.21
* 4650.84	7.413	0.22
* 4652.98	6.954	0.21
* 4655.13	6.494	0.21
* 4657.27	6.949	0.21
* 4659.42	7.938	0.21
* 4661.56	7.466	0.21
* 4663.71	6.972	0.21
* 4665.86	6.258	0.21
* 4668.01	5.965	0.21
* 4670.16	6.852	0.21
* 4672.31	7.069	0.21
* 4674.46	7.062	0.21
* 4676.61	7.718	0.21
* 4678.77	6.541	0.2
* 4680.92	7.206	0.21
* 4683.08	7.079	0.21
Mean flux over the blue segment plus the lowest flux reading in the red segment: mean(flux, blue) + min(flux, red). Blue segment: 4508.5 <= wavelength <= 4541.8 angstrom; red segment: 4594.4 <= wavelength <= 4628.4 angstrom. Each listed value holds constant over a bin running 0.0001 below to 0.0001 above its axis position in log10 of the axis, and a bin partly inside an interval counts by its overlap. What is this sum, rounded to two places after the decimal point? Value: 13.22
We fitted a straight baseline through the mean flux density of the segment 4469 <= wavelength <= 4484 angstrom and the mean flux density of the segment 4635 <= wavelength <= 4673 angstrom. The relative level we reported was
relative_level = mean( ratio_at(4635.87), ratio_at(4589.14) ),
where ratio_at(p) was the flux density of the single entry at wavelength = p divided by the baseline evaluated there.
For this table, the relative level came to 1.12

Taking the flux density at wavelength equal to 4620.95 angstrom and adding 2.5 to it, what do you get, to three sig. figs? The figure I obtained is 9.88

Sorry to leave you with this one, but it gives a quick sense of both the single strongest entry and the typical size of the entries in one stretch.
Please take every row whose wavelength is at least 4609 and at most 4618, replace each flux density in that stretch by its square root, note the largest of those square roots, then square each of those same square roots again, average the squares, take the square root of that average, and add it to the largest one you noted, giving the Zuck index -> 5.41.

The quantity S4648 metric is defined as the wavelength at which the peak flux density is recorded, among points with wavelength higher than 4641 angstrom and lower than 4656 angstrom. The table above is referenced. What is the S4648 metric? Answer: 4642.28 angstrom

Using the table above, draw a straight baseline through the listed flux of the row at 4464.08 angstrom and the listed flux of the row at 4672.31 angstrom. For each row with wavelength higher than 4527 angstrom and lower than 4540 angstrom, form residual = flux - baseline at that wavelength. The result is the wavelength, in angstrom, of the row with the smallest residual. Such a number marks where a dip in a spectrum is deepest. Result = 4528.26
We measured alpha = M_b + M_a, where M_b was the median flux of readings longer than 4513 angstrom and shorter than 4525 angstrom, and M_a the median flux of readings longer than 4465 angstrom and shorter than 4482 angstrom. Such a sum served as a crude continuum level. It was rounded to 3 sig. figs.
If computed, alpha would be 13.3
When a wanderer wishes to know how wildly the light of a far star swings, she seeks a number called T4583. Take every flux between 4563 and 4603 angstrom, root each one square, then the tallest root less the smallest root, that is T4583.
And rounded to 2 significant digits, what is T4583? 0.29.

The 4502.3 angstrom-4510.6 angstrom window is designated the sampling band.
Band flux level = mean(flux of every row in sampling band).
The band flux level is 7.27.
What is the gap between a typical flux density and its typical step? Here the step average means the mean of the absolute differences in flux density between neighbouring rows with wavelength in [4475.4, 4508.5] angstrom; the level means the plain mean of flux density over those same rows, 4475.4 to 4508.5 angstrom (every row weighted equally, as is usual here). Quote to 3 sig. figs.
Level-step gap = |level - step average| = 6.26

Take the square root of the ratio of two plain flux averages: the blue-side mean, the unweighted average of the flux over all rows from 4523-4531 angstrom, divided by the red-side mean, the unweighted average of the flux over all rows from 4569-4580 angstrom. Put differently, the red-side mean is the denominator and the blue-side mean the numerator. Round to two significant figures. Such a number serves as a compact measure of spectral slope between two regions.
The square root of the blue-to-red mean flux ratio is 0.93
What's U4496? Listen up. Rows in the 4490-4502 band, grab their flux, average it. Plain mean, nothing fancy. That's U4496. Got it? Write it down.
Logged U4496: 6.60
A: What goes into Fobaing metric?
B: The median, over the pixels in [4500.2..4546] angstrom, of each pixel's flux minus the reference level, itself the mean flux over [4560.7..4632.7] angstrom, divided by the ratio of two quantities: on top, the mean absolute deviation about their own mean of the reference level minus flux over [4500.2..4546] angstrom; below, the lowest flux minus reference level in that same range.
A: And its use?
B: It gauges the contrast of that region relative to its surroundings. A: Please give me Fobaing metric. 1.1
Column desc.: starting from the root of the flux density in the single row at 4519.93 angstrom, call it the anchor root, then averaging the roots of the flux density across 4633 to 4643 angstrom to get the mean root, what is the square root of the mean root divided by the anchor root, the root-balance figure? 1.00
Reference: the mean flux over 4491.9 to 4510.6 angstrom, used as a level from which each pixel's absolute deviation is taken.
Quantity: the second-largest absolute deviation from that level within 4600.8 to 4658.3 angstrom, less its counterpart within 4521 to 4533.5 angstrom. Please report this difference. 0.0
